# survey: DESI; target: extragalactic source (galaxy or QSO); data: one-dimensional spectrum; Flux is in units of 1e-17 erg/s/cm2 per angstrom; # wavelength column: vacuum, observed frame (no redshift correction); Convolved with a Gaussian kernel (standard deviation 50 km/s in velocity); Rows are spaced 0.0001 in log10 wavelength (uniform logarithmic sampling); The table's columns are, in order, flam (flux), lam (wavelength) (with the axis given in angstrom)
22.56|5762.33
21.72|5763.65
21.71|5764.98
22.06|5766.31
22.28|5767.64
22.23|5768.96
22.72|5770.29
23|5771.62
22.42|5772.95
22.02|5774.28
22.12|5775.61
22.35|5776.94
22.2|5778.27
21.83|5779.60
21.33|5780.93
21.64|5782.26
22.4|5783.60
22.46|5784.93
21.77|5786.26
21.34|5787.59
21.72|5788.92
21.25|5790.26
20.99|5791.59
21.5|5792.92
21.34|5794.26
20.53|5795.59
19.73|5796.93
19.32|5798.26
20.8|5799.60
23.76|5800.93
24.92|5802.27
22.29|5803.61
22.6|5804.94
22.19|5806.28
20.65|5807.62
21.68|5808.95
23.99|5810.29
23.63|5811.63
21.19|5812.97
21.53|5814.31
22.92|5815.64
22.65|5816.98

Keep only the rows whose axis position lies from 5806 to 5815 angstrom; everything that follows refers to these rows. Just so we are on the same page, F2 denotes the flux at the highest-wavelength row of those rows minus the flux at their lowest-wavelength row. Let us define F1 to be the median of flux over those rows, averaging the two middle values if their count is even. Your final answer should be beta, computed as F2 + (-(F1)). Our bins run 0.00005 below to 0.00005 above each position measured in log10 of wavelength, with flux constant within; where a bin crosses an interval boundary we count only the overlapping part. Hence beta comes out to -22.3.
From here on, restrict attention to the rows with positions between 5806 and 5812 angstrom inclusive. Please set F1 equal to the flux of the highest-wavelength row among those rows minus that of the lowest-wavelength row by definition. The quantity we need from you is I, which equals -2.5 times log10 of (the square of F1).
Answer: -0.8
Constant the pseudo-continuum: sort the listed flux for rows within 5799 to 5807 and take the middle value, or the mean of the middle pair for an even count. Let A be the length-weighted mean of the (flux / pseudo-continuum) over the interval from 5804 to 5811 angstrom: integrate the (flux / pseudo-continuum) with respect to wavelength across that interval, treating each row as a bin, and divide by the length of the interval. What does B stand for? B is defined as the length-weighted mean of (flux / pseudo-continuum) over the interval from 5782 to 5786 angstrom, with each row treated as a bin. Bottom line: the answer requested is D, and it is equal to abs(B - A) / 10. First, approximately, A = 0.99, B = 0.987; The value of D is 0.000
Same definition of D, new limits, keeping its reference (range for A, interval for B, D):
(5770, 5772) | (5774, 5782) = 0.004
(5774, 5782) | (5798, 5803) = 0.002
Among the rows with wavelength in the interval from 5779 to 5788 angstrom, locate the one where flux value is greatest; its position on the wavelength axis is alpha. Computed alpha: 5784.93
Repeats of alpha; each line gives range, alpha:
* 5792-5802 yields 5800.93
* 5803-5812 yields 5810.29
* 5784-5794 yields 5784.93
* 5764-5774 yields 5771.62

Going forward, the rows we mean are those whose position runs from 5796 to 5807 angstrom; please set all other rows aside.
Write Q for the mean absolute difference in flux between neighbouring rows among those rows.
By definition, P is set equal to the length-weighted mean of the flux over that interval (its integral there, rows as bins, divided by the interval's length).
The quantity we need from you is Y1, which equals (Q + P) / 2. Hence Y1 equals 11.62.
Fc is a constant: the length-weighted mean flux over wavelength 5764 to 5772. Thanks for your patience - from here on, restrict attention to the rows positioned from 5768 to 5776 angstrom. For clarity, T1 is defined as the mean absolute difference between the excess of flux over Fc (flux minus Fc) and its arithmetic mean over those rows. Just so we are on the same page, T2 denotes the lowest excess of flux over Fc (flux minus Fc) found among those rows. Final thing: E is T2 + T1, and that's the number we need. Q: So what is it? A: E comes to 0.0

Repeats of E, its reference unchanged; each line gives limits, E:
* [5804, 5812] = -0.7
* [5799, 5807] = -0.4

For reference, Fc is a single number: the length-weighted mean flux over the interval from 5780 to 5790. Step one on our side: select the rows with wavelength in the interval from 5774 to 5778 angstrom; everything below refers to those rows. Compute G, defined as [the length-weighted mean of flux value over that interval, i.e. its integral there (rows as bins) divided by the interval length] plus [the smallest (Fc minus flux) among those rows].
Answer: 21.6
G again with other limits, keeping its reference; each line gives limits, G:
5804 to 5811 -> 20.0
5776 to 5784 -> 21.3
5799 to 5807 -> 19.6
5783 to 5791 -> 21.1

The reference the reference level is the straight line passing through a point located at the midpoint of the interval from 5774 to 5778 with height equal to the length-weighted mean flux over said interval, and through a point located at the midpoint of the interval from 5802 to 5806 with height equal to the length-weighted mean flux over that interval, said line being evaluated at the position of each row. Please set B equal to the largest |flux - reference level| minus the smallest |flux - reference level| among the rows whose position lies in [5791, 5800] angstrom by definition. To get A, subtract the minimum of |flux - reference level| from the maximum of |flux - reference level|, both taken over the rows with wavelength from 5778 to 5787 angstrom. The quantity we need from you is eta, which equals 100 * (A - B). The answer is -134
